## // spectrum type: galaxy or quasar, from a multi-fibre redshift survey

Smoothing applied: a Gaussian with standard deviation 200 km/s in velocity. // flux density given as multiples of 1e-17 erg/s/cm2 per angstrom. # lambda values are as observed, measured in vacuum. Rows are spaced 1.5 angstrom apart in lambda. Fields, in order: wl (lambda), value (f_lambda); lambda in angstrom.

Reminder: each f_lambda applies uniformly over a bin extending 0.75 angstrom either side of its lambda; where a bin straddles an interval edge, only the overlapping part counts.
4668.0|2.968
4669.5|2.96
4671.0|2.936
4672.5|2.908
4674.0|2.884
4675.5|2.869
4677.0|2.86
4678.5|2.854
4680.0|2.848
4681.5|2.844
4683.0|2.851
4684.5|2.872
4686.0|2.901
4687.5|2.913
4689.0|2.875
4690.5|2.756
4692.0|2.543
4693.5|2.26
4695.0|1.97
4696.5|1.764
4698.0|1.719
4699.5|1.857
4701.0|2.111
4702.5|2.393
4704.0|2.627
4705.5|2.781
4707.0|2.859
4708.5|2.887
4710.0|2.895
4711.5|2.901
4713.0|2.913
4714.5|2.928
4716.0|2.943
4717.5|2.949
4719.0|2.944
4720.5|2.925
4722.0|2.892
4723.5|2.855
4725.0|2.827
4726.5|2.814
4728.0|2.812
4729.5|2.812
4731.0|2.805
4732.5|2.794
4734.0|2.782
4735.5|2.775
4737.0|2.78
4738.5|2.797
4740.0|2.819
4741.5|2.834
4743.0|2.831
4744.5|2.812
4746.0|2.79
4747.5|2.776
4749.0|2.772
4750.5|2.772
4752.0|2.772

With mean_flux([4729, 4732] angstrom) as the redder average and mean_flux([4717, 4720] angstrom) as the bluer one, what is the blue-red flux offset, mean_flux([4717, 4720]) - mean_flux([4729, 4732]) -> 0.14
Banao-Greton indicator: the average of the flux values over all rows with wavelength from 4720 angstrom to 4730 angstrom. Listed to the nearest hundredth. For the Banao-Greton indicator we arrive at 2.85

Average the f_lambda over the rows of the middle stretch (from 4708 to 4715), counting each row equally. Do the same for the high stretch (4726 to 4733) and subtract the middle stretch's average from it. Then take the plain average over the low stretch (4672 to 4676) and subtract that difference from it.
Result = 2.98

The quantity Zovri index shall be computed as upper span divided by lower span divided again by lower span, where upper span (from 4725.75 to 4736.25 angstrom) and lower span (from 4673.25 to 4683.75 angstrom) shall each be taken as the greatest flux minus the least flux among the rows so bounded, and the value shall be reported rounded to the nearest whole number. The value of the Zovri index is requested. 24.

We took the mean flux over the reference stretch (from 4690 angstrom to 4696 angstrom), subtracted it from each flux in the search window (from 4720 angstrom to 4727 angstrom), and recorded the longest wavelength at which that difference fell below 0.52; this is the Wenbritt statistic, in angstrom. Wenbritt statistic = 4726.5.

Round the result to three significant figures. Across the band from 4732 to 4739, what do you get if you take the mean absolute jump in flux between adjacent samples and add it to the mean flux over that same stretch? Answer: 2.80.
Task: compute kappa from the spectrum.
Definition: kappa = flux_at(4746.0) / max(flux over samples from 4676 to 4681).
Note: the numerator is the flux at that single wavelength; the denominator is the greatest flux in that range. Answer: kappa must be 0.976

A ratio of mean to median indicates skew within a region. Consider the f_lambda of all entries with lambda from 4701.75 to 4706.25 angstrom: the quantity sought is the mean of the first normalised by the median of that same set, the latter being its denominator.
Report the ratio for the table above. 0.99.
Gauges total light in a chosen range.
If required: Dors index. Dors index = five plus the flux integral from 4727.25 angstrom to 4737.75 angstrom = 34.3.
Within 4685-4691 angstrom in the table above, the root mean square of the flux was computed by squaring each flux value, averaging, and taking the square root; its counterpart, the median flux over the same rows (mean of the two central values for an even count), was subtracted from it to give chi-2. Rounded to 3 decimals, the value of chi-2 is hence -0.026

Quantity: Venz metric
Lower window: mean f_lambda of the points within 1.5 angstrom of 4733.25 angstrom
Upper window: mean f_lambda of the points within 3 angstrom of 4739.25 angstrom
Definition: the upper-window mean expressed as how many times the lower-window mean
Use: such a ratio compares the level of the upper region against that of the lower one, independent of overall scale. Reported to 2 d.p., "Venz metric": 1.01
